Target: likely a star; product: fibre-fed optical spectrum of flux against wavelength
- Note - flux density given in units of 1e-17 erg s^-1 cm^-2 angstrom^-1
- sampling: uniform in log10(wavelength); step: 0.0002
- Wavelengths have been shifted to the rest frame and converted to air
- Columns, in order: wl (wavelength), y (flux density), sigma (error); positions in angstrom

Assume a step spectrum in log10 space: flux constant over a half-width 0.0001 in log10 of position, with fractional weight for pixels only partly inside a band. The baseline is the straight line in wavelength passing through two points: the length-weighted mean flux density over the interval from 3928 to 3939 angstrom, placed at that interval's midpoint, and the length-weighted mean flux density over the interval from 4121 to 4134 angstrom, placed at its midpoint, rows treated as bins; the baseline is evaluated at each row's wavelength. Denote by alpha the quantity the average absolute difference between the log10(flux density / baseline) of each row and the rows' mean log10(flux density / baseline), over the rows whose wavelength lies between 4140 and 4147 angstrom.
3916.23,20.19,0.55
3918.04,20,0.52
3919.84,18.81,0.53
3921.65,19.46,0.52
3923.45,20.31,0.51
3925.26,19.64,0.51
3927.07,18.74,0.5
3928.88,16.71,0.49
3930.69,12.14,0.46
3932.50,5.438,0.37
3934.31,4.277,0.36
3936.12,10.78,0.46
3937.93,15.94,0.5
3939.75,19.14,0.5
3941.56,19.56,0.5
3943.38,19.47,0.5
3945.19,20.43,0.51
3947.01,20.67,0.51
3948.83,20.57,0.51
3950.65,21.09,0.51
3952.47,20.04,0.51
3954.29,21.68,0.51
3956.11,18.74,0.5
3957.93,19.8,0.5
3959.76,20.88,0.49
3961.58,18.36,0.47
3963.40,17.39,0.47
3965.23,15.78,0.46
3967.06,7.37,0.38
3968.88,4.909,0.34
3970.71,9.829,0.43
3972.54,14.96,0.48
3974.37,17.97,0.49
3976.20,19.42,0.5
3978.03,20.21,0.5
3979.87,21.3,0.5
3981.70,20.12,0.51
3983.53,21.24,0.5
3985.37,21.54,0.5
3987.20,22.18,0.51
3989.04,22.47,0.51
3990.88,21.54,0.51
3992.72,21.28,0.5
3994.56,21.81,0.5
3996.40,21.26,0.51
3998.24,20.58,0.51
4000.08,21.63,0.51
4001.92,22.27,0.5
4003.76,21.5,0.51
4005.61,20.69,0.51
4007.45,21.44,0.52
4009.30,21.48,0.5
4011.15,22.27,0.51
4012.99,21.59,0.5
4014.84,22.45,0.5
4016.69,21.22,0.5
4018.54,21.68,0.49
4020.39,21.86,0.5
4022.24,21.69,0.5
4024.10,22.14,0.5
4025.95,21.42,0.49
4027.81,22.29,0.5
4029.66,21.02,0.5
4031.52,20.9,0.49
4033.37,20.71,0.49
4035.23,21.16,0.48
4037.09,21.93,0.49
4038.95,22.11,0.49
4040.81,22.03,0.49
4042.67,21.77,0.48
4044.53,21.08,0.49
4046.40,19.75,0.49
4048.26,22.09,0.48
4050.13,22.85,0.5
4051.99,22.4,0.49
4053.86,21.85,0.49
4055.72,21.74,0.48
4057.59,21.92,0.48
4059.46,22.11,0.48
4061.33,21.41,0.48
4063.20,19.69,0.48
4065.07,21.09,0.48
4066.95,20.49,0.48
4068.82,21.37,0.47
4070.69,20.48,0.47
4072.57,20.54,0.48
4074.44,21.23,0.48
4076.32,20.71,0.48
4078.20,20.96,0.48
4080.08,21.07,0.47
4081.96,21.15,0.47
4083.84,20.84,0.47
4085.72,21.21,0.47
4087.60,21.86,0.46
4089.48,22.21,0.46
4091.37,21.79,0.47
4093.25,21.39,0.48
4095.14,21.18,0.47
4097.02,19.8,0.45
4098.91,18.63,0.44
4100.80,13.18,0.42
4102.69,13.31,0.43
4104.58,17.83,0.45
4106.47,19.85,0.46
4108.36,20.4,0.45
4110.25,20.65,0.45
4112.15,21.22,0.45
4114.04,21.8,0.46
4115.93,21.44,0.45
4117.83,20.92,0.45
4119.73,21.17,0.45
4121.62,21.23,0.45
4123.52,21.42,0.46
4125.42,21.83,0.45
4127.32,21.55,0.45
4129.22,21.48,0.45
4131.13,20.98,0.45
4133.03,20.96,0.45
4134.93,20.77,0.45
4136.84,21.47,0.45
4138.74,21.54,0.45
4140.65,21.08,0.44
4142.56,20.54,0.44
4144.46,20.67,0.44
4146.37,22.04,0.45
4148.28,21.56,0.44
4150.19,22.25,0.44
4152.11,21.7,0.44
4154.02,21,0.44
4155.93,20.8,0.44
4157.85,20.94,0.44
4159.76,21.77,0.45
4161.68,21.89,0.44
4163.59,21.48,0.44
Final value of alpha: 0.010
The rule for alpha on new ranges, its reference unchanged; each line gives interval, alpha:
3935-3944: 0.077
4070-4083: 0.003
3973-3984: 0.016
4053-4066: 0.016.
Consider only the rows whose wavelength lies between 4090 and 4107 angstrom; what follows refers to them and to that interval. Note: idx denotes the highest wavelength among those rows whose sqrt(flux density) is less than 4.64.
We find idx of 4106.47 angstrom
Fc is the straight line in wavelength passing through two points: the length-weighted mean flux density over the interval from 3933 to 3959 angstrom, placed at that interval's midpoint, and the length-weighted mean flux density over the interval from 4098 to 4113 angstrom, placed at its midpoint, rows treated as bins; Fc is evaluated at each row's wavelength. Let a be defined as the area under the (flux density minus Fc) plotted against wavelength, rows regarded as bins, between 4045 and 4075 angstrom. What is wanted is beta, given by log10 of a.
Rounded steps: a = 98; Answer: 1.99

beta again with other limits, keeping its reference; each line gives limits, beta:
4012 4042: 2.04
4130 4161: 1.98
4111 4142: 1.99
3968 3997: 1.45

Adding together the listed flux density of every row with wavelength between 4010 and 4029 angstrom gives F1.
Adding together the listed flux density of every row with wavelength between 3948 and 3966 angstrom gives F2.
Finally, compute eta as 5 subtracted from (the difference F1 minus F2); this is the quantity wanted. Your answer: 19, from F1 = 219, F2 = 194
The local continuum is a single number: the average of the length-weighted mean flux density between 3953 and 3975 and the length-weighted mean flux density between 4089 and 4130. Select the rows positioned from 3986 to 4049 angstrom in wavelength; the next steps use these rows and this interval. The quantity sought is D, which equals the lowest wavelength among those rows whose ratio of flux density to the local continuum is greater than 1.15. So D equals 3987.20 angstrom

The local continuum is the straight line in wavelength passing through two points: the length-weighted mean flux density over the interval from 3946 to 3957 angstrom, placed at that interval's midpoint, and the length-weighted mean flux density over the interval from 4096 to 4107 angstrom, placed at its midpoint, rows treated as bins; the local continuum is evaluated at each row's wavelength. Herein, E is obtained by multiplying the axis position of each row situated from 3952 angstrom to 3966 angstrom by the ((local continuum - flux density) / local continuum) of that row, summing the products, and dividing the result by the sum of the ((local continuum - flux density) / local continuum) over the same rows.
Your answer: 3963.4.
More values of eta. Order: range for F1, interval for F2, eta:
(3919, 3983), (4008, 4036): 263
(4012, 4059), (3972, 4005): 163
